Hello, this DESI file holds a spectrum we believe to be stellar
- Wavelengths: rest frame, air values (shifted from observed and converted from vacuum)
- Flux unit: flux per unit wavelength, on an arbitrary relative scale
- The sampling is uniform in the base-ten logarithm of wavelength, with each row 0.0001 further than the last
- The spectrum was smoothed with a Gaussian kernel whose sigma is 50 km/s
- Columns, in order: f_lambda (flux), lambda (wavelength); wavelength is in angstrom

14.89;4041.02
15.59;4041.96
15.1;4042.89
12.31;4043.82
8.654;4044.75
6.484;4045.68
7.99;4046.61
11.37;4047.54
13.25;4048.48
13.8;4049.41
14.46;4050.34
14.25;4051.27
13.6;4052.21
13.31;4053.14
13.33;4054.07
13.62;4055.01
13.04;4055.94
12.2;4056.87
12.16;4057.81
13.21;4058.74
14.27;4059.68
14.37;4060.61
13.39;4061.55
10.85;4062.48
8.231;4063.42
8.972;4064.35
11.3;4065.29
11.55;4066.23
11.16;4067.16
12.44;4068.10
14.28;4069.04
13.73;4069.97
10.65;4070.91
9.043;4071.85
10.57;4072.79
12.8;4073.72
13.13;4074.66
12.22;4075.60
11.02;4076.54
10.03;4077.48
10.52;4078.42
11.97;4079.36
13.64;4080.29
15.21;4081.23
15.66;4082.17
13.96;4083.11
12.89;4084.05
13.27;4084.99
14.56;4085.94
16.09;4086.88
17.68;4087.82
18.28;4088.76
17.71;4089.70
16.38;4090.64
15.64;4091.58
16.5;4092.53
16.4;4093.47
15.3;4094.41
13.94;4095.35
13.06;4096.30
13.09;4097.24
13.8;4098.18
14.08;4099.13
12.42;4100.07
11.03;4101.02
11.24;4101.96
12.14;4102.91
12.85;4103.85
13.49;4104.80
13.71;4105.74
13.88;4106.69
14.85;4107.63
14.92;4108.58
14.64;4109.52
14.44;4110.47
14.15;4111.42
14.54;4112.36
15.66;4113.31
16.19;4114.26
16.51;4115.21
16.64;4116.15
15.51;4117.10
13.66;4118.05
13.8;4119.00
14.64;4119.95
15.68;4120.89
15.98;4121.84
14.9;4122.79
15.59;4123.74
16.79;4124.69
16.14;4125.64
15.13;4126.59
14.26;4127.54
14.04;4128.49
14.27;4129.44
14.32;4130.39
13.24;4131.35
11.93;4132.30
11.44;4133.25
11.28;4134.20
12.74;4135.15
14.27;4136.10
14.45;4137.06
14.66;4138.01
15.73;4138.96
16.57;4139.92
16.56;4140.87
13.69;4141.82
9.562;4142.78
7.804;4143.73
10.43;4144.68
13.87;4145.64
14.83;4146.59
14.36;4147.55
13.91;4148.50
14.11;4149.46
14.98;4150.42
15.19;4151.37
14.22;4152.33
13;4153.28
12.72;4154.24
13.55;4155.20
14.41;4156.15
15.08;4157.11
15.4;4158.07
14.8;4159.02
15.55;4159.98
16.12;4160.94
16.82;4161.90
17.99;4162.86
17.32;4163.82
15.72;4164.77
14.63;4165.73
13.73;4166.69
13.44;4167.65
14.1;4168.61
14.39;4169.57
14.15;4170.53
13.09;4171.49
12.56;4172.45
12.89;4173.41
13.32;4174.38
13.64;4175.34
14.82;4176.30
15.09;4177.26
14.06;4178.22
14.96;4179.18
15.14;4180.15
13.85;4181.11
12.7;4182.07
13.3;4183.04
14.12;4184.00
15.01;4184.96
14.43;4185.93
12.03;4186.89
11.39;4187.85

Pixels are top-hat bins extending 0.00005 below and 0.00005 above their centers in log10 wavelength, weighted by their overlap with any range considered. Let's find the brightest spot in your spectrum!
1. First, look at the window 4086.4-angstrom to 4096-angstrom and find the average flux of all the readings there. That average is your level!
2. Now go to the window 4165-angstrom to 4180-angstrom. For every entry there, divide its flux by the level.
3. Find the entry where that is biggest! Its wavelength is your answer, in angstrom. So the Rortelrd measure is 4177.26 angstrom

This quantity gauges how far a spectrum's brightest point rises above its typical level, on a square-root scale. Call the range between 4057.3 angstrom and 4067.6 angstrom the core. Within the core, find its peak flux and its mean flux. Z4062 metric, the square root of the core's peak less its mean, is 1.61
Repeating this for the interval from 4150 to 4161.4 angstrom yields 1.24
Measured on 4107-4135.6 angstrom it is 1.48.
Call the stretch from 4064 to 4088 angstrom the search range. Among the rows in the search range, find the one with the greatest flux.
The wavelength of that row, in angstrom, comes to 4087.82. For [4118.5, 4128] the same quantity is 4124.69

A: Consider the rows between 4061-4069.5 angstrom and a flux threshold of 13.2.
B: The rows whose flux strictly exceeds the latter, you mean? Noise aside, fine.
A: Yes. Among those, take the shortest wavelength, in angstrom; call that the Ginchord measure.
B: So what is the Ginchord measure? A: 4061.55 angstrom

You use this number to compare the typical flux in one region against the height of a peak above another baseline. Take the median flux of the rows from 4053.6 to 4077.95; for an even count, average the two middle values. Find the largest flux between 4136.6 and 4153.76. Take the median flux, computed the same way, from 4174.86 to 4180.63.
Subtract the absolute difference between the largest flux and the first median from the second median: 11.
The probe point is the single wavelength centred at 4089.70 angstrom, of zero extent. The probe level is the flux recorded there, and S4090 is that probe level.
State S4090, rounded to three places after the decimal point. 17.710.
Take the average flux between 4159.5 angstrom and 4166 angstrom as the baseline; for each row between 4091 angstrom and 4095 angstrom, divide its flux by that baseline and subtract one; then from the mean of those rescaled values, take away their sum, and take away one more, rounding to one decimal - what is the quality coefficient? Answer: -0.9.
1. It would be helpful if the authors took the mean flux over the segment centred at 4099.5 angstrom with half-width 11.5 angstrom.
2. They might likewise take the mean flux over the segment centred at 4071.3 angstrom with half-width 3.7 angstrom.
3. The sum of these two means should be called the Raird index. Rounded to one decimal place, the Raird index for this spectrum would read 26.4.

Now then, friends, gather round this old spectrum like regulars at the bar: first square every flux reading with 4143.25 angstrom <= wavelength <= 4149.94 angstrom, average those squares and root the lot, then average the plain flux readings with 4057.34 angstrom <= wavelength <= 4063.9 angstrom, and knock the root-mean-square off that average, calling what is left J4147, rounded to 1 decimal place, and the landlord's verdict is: -0.6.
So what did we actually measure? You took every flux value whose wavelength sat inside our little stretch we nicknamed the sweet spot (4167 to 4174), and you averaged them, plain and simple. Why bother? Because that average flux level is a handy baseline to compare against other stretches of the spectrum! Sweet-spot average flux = 13.5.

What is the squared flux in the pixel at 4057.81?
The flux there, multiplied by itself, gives 148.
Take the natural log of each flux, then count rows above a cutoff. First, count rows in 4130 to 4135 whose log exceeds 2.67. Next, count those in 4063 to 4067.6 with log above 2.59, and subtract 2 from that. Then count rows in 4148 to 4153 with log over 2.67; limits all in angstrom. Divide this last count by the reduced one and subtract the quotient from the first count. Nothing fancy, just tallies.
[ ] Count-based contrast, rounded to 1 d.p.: 1.0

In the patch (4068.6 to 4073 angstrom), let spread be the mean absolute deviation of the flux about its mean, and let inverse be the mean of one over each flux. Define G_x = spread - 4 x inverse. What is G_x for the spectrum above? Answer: 1.5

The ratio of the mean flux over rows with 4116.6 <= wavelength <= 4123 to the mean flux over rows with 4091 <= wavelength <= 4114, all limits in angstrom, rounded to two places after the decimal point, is 1.06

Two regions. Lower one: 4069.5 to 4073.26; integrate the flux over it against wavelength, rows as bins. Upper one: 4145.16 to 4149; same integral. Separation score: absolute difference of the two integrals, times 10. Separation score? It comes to 132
